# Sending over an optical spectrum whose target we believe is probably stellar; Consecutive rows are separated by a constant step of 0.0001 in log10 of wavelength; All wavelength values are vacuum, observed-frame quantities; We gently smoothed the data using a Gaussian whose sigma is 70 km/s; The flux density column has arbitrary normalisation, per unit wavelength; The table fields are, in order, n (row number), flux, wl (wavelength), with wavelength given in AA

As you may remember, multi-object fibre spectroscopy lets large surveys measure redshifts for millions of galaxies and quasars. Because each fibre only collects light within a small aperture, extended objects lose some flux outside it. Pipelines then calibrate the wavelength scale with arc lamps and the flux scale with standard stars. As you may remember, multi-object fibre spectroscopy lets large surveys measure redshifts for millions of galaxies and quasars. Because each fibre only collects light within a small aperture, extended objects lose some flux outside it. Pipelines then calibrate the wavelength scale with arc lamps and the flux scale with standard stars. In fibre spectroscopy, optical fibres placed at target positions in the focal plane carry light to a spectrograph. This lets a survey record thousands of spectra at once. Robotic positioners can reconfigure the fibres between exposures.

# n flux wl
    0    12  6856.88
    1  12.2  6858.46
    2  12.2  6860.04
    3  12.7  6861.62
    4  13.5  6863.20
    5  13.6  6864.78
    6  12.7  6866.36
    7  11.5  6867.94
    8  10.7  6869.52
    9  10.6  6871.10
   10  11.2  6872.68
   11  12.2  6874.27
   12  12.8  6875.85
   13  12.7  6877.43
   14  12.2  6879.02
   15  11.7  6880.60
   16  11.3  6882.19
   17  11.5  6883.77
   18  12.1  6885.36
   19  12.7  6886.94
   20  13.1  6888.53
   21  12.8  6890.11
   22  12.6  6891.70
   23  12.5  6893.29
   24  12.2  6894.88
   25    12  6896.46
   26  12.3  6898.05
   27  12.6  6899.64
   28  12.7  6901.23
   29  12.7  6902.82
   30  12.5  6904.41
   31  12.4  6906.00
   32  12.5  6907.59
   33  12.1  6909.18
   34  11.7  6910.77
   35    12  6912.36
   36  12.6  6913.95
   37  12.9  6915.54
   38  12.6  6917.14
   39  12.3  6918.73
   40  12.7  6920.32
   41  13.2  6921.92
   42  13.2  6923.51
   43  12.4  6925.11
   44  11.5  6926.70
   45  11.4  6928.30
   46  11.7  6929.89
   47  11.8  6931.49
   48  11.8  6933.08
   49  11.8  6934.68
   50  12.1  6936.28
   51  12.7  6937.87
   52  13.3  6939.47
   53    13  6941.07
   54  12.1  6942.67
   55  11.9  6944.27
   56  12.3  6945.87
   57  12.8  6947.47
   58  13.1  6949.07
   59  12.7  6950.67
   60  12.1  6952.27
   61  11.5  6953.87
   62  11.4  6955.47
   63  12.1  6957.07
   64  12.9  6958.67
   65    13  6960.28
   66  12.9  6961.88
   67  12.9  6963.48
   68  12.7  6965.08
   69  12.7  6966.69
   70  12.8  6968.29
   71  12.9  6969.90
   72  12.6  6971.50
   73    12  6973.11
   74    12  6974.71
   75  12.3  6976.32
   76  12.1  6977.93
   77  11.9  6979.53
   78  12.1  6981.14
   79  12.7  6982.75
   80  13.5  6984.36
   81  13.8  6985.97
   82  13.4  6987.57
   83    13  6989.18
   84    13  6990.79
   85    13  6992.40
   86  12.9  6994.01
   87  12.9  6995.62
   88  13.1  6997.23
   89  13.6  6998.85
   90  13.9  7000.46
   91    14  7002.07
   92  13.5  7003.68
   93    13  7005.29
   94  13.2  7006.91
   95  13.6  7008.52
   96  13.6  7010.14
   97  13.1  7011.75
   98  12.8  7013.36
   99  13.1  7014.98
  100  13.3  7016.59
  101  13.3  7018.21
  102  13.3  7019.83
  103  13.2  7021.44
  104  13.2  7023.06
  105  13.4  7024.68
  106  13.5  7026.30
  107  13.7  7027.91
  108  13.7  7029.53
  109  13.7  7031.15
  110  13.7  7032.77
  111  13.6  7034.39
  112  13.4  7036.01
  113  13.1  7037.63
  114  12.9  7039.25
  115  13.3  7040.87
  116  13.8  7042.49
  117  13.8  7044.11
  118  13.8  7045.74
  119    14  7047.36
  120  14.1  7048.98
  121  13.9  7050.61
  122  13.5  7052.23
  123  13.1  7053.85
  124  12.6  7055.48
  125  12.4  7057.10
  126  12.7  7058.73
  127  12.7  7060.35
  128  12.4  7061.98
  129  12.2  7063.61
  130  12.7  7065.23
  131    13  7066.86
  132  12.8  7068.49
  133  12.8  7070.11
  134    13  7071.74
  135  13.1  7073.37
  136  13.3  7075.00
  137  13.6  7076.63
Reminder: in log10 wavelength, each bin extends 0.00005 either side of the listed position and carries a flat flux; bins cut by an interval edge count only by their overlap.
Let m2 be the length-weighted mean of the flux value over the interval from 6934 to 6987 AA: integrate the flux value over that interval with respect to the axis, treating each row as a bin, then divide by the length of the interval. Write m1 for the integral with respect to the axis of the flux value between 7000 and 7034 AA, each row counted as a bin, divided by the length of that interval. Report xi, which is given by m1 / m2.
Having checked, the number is 1.072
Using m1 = 13.4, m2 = 12.5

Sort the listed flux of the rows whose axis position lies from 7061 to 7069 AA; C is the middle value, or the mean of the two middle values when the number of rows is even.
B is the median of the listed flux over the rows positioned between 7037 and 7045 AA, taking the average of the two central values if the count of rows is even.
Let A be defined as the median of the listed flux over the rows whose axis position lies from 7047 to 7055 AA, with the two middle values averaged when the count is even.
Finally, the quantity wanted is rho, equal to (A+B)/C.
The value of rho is 2.14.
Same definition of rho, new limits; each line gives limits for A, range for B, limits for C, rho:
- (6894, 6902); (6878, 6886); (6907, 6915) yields 1.98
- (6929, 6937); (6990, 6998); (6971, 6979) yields 2.05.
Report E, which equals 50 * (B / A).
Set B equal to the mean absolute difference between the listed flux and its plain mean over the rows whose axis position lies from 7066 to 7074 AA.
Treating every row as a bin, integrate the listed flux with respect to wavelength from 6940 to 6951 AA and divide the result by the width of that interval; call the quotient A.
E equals 0.4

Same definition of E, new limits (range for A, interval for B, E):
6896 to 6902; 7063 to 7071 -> 0.8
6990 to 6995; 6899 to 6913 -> 1.1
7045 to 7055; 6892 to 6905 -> 0.7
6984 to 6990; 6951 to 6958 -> 1.2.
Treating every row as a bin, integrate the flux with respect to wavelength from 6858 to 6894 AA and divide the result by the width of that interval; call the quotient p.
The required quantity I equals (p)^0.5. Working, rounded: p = 12.22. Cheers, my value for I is 3.50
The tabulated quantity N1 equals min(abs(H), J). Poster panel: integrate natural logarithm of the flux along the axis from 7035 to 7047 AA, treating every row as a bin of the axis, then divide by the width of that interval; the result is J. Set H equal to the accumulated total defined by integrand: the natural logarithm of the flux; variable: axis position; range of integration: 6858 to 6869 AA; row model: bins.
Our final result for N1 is 2.60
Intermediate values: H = 27.85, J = 2.600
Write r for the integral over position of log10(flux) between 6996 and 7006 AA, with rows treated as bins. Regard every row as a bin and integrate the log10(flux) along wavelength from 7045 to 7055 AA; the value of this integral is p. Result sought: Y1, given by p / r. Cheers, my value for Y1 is 1.01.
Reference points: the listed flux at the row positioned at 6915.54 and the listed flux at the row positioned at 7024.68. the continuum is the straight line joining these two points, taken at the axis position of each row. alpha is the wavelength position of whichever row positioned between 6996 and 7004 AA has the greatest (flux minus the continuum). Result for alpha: 7002.07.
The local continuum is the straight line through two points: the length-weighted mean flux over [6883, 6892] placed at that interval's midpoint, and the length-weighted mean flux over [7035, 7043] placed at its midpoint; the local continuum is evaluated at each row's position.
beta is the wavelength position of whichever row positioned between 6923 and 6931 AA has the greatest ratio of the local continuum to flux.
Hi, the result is 6928.30 AA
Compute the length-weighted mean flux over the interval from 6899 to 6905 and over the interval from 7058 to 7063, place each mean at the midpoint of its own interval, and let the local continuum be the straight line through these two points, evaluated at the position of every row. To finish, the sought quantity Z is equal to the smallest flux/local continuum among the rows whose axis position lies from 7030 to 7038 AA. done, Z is 1.04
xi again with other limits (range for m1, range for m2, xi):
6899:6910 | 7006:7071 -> 0.943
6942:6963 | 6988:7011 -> 0.930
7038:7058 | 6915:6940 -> 1.089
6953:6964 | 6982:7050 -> 0.924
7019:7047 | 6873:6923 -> 1.089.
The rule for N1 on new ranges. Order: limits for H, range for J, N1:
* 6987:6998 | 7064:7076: 2.56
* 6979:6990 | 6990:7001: 2.58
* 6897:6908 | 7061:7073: 2.54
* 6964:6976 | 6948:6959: 2.51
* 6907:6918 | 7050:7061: 2.56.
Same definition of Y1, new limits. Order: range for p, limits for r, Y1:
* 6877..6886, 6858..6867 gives 0.97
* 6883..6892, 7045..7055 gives 0.87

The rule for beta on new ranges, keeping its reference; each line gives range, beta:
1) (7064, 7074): 7065.23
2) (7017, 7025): 7023.06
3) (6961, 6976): 6974.71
